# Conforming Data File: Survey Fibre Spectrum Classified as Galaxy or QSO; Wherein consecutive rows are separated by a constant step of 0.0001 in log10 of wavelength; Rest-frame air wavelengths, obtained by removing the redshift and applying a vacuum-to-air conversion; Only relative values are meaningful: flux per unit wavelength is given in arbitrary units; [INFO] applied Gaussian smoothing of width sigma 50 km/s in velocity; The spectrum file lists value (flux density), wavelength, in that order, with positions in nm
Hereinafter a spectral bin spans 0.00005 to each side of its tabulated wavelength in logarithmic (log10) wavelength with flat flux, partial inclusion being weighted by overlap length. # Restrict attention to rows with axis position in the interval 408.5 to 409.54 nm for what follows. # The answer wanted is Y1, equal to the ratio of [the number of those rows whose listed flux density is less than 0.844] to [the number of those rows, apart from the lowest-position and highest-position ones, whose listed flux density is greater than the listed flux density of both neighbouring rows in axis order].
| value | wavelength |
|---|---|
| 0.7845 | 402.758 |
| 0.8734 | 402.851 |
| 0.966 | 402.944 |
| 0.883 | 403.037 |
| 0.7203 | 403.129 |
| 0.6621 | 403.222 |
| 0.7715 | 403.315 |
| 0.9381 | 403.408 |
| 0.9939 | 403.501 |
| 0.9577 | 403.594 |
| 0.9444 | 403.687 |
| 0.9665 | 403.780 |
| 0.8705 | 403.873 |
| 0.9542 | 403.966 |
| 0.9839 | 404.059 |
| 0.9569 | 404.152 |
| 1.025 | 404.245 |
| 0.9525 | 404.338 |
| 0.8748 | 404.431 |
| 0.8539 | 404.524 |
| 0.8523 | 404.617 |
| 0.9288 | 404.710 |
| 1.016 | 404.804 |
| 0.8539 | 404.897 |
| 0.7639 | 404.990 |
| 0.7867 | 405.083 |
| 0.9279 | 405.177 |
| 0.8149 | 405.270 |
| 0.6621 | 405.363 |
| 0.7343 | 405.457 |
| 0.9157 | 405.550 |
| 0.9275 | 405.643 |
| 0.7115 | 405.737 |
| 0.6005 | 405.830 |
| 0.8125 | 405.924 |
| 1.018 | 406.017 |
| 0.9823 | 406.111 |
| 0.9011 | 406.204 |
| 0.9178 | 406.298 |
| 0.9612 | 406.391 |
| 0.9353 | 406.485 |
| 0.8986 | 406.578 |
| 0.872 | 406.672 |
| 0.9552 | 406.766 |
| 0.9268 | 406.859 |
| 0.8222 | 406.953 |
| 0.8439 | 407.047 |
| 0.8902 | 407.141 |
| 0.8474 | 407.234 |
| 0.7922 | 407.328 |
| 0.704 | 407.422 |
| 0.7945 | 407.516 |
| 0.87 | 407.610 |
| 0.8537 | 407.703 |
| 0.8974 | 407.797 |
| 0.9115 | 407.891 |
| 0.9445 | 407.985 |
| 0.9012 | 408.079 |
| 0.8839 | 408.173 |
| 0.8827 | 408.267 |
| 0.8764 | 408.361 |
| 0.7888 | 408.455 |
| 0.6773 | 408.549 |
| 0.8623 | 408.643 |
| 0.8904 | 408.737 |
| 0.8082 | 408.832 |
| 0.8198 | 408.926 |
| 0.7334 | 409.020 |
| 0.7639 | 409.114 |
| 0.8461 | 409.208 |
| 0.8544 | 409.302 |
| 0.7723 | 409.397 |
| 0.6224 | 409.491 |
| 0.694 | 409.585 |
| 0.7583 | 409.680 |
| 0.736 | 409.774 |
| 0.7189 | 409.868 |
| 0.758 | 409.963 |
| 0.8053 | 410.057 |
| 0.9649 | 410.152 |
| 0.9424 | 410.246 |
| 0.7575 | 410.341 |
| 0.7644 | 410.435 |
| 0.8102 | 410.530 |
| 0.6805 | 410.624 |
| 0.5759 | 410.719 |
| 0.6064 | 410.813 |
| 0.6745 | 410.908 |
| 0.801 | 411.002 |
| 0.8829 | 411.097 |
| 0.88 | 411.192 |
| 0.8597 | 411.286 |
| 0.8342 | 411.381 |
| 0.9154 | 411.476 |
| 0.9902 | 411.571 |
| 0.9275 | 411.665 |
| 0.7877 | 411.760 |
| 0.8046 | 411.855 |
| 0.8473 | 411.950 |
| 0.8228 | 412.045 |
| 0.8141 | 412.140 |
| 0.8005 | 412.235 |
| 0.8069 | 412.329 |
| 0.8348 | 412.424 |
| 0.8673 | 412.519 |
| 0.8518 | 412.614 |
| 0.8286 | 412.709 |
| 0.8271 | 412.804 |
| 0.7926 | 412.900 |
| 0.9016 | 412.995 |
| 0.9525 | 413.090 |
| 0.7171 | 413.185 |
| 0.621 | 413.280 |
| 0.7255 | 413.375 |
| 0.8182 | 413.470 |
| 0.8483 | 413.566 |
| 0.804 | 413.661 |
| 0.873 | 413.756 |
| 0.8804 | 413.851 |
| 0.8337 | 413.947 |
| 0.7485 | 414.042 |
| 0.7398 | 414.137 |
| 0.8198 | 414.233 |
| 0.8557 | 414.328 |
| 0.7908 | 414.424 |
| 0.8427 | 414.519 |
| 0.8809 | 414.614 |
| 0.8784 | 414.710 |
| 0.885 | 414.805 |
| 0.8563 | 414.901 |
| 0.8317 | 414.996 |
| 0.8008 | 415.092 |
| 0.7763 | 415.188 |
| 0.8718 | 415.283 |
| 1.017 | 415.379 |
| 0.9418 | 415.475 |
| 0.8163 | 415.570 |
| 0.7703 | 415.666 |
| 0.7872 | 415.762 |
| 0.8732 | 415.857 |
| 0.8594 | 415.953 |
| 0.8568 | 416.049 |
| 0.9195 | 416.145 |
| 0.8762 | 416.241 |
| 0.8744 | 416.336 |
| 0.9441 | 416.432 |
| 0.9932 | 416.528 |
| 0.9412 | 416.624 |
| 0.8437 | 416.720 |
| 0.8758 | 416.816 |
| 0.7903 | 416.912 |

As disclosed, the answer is 2.3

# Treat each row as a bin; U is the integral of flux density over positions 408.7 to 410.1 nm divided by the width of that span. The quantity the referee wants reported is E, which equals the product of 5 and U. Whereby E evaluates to 3.85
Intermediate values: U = 0.77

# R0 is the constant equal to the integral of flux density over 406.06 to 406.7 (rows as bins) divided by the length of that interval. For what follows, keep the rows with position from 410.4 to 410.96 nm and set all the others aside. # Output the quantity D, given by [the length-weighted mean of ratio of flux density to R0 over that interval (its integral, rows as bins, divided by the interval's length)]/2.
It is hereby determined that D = 0.370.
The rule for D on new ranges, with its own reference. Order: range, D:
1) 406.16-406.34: 0.490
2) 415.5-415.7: 0.439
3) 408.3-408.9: 0.442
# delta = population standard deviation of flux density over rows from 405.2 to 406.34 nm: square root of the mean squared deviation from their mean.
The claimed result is 0.127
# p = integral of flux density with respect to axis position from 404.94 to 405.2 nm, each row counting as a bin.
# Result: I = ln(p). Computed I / -1.55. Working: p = 0.212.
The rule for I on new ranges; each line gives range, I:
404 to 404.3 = -1.22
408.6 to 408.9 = -1.37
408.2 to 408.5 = -1.36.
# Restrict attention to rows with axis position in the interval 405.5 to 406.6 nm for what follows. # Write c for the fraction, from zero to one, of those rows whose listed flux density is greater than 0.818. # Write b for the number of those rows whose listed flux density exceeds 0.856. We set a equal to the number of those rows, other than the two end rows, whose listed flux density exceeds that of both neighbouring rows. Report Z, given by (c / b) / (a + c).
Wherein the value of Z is 0.022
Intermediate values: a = 3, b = 9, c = 0.75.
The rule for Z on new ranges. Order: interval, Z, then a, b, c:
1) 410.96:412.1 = 0.033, 3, 6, 0.75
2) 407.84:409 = 0.034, 2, 8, 0.75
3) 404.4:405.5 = 0.056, 2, 4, 0.58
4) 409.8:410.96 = 0.038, 2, 2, 0.17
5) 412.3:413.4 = 0.075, 2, 3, 0.58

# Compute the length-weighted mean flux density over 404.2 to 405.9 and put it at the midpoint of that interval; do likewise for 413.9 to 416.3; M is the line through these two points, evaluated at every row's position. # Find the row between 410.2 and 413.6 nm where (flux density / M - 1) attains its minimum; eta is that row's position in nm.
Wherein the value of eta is 410.719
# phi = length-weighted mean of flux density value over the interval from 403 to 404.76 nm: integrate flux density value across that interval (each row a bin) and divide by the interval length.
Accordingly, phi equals 0.90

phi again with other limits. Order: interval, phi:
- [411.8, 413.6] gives 0.81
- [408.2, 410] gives 0.78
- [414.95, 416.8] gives 0.87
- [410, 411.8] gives 0.81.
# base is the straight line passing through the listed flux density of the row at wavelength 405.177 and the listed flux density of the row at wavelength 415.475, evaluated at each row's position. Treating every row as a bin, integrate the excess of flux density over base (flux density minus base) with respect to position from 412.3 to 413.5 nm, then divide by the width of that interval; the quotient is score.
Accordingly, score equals -0.13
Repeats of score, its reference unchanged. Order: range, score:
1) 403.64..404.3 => 0.03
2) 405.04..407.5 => -0.08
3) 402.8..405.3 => -0.03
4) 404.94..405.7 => -0.11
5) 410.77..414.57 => -0.12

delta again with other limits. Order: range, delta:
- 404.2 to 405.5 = 0.101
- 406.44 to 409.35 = 0.067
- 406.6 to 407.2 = 0.046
